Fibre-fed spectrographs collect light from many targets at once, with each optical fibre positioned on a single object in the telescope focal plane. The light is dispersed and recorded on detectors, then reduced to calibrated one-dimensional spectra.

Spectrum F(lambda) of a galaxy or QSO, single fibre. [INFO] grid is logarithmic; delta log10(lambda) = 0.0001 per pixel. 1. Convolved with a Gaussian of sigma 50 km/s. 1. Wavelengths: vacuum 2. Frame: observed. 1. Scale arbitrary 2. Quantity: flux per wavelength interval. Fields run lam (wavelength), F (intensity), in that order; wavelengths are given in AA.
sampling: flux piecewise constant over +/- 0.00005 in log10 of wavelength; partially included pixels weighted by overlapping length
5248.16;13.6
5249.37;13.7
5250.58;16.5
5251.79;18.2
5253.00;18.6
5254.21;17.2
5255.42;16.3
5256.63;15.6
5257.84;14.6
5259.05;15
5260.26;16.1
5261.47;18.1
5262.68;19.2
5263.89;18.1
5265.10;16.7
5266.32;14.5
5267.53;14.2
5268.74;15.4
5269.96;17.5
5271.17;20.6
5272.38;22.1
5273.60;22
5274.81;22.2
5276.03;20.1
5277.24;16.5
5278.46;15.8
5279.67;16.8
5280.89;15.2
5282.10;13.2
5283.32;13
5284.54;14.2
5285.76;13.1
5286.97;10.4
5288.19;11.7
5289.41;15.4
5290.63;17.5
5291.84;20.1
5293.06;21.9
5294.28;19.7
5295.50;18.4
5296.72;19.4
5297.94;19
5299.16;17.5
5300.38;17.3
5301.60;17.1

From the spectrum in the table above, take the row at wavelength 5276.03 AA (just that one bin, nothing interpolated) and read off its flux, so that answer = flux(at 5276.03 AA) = 20.1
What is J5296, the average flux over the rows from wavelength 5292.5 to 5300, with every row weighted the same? 19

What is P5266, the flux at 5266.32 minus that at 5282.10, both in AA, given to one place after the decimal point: 1.3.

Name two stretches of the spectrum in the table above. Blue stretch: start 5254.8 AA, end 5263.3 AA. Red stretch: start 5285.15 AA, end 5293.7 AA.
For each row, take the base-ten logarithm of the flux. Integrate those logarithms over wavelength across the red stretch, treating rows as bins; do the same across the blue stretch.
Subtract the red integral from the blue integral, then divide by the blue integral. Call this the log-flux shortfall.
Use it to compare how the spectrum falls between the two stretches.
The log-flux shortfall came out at 0.02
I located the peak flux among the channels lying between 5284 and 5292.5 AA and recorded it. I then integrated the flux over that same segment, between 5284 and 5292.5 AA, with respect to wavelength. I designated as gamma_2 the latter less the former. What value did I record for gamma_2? 105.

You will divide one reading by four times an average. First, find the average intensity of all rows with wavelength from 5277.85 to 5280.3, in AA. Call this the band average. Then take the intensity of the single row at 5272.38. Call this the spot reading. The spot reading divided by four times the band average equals 0.339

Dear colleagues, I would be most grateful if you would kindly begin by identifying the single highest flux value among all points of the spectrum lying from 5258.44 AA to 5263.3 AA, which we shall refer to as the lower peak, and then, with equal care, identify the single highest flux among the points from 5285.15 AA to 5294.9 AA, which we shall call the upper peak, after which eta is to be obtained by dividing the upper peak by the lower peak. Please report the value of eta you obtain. 1.14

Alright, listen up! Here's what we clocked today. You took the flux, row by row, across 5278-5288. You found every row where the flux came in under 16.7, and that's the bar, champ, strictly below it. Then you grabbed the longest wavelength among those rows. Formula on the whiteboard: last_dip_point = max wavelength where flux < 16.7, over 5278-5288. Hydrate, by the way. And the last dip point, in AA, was 5286.97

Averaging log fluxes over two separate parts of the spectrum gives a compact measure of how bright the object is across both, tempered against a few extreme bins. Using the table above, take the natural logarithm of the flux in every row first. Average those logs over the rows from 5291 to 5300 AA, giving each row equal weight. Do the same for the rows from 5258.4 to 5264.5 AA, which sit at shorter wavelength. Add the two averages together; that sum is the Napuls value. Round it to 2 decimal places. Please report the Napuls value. 5.81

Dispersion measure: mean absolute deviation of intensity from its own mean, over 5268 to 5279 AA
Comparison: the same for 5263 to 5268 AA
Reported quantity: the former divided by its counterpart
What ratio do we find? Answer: 1.7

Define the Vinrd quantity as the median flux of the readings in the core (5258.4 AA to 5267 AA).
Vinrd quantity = 16.7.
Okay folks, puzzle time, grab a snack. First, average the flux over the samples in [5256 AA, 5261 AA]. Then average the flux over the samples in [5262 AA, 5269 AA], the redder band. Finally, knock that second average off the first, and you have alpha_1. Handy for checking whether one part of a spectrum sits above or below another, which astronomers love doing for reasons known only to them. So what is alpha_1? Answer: -1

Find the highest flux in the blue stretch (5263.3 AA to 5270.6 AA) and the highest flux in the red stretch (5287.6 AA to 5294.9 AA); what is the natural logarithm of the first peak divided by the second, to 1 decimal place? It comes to -0.2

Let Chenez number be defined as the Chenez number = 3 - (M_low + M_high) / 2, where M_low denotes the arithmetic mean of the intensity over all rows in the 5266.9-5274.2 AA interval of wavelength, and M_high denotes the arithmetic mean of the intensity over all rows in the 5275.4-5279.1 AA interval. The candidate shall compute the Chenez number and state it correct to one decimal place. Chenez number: -15.1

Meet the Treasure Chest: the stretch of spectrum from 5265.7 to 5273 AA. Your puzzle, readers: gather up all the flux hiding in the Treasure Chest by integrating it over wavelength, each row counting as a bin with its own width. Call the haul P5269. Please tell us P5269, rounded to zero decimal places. 127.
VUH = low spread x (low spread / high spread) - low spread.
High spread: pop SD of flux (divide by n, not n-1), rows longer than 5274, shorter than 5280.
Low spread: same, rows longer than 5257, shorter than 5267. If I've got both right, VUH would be -0.5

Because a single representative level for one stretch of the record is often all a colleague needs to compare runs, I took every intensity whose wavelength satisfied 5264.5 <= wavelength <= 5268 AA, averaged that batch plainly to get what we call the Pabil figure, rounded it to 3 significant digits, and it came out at 15.1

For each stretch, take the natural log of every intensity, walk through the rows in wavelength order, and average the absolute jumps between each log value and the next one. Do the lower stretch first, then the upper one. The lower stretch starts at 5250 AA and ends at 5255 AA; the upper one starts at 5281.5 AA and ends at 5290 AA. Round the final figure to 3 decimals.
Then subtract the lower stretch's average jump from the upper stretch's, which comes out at 0.069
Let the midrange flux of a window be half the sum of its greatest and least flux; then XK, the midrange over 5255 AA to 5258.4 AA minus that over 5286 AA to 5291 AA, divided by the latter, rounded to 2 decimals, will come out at 0.11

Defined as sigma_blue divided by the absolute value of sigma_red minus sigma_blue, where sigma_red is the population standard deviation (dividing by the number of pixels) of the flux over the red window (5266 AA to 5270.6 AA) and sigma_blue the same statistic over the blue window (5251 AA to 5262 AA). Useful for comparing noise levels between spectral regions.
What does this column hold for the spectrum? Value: 16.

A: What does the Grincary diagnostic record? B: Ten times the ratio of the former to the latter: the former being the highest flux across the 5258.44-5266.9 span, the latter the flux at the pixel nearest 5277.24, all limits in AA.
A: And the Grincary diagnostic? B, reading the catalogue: 12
